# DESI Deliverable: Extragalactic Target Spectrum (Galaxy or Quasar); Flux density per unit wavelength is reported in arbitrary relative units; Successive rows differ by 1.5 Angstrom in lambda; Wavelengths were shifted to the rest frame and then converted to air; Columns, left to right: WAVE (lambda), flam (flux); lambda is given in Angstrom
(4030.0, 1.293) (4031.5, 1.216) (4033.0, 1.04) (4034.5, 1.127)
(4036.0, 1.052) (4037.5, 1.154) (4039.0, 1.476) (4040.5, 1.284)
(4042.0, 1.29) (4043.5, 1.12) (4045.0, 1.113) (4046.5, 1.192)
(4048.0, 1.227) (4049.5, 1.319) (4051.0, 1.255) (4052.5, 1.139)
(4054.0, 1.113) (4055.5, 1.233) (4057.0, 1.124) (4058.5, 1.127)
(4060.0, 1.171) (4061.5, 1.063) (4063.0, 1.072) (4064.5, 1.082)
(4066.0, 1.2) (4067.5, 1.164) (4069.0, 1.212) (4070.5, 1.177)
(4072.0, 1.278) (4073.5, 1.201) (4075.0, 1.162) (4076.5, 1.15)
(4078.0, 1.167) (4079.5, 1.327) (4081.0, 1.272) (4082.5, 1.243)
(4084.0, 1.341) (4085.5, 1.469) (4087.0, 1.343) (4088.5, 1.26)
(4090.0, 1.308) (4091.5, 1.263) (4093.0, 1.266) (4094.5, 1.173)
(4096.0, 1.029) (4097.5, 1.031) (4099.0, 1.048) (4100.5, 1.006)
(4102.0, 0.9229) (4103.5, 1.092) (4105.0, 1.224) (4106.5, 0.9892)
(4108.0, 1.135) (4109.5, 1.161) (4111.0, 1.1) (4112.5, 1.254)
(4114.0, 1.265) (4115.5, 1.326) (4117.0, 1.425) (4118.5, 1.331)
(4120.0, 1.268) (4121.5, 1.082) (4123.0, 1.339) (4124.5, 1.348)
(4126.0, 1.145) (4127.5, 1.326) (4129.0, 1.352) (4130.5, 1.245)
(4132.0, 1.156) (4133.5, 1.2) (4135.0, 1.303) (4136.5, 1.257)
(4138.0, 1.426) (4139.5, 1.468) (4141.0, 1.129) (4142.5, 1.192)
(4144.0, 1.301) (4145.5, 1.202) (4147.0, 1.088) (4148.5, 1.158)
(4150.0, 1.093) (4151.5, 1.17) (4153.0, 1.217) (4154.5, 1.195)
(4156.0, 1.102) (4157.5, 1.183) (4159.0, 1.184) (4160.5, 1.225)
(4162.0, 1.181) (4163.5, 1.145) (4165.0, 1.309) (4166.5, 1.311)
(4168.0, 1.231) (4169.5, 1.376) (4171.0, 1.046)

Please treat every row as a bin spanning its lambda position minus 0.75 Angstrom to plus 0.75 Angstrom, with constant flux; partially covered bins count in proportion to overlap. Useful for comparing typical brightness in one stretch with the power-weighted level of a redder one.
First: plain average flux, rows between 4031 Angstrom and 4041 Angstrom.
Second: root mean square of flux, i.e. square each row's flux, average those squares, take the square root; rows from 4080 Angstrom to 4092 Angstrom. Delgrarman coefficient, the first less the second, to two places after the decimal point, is -0.12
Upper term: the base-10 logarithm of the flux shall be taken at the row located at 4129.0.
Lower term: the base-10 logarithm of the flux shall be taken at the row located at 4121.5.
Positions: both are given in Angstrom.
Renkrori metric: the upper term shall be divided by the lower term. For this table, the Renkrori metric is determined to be 3.8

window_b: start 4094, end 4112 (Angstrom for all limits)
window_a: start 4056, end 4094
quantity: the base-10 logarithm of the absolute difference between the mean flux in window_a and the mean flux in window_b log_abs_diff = -0.85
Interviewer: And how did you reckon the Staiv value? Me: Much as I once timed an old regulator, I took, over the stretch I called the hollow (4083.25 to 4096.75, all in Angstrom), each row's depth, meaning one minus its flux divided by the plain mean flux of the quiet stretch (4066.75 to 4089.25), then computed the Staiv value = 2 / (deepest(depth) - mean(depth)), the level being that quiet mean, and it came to 10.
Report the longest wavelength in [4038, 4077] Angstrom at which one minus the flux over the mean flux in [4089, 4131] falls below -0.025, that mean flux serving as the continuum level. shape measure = 4072.0 Angstrom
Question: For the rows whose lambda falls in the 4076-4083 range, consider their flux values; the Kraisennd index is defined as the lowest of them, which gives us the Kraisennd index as 1.15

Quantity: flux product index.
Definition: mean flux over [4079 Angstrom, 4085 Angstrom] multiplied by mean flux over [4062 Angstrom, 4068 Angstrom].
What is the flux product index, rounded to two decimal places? 1.46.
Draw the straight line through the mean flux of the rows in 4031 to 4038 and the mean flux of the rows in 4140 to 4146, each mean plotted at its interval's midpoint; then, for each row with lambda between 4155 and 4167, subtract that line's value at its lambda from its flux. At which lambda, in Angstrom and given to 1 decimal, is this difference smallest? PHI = 4156.0 Angstrom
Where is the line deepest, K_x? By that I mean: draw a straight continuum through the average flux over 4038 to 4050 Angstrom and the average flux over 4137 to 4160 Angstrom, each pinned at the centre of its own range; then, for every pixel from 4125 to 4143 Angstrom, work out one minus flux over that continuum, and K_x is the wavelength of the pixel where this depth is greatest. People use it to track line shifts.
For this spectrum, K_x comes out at 4141.0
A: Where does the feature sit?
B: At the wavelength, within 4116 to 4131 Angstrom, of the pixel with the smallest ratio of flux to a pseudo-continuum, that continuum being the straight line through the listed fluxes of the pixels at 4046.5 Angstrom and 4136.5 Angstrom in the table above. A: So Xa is 4121.5 Angstrom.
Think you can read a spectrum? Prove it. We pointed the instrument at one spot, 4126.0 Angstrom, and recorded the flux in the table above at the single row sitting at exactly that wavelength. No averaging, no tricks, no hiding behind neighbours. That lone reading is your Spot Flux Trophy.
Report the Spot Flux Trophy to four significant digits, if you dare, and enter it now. 1.145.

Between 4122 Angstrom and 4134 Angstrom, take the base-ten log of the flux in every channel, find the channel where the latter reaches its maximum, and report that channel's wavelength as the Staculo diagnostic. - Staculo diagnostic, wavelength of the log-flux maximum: 4129.0 Angstrom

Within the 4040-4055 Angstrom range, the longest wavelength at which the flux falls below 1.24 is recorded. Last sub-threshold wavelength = 4054.0 Angstrom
